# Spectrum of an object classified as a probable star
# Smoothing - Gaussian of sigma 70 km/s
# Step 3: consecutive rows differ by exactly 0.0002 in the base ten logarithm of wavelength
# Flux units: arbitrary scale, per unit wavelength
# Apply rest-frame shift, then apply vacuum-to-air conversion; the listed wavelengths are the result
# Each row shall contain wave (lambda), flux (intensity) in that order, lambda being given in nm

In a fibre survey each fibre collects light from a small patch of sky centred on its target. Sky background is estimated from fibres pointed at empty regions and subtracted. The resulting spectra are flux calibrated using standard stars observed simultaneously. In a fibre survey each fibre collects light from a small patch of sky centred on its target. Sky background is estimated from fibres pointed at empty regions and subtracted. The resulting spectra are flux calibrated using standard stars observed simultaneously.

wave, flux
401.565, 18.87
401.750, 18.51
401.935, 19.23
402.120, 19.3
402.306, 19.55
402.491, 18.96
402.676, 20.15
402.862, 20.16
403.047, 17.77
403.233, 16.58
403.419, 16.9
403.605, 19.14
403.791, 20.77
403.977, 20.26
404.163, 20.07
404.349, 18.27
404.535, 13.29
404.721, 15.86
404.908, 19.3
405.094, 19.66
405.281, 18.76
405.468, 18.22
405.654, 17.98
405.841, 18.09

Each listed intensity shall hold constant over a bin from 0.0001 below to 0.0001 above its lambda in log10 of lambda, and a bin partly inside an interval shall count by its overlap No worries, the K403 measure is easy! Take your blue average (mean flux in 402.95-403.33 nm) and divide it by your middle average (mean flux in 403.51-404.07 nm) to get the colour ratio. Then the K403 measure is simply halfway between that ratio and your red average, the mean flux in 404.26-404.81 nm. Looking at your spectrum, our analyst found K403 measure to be 8.3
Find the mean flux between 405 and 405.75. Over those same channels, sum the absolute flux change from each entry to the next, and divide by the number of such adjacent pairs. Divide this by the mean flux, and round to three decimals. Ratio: 0.030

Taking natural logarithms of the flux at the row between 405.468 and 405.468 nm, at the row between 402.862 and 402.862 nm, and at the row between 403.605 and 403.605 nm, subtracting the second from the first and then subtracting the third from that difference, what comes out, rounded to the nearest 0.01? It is -3.05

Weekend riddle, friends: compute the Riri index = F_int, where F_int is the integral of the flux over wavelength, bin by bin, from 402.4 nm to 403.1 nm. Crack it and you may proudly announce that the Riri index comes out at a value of 14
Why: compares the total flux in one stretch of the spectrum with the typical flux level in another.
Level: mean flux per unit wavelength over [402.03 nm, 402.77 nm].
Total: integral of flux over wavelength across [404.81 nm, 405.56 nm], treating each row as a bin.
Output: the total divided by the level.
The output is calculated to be 0.73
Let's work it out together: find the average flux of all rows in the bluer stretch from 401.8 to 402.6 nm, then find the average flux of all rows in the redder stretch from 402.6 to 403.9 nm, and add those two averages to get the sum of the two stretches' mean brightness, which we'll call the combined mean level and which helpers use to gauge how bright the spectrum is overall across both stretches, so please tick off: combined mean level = 38.0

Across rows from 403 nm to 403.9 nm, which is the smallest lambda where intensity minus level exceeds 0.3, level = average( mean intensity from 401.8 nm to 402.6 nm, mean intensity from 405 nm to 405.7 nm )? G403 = 403.791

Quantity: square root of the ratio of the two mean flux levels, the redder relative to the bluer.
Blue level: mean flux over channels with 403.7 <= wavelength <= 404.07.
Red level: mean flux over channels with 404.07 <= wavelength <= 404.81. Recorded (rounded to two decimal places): 0.91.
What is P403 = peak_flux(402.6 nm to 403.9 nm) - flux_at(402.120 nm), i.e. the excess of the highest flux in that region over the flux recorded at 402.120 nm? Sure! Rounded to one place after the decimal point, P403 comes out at 1.5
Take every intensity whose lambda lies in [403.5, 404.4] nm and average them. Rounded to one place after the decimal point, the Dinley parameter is 19.7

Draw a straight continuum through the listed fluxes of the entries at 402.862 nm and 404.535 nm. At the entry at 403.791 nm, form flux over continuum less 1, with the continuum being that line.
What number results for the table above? 0.27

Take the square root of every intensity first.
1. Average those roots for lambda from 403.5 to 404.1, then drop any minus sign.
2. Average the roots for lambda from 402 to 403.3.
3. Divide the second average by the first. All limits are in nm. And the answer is 0.97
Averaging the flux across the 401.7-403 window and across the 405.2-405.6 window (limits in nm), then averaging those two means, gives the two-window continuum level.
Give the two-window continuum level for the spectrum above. 18.9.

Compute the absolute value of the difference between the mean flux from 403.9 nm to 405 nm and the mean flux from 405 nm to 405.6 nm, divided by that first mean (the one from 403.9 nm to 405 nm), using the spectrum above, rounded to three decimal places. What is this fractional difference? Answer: 0.058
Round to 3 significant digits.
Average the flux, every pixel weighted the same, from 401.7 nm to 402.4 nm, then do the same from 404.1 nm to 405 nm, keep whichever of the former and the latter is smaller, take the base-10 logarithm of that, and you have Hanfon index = 1.24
